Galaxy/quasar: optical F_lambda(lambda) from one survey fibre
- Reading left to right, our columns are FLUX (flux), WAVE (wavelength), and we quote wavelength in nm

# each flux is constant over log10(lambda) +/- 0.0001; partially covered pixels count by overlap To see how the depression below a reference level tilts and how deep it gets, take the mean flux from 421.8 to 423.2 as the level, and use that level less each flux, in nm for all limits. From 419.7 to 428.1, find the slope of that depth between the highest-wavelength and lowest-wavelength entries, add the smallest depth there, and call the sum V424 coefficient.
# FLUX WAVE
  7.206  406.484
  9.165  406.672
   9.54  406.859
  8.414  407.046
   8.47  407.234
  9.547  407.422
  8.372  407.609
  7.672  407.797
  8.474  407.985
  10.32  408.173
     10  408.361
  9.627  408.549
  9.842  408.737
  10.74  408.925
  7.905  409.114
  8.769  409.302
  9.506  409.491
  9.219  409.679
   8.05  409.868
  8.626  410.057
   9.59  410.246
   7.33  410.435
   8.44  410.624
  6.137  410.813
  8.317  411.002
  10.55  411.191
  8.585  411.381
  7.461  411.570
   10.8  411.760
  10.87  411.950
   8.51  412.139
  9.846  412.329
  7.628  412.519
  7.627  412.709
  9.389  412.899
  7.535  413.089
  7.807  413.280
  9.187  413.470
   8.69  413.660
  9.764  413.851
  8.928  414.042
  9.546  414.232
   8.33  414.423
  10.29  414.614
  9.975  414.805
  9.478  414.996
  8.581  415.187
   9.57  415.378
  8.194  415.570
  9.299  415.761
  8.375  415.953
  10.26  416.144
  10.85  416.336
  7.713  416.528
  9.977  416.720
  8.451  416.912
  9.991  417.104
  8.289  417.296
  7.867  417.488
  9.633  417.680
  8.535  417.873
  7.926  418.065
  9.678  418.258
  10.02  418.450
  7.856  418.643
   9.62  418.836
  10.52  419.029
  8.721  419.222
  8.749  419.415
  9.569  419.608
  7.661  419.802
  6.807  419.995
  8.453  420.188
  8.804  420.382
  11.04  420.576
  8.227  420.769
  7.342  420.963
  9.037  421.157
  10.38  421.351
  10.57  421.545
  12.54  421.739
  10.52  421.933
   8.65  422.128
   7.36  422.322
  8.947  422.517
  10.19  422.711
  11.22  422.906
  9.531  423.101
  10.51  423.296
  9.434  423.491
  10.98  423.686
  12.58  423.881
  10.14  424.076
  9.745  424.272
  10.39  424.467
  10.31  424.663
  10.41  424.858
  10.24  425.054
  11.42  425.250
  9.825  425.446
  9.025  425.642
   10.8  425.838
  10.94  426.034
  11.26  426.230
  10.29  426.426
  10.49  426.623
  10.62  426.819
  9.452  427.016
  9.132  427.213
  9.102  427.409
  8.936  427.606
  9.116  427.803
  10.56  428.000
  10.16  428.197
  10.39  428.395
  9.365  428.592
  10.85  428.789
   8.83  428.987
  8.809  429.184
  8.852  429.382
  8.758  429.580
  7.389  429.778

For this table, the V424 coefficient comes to -3.4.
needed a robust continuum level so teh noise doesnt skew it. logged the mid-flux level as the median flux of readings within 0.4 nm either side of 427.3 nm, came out 9.1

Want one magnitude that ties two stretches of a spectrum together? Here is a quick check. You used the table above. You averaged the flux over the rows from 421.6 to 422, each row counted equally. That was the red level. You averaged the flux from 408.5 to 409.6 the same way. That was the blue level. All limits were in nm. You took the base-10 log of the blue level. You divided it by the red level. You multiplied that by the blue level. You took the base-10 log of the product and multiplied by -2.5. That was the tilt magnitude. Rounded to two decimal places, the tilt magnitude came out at 0.25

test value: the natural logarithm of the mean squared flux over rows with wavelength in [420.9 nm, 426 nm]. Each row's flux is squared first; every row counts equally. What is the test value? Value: 4.64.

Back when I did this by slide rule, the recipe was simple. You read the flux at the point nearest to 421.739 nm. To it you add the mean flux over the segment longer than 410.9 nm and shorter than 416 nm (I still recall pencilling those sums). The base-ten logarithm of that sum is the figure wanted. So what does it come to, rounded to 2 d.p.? 1.33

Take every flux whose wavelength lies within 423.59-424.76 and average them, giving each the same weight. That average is 10.7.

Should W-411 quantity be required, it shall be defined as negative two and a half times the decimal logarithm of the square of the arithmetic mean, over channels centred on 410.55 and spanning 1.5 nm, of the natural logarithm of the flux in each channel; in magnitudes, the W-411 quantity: -1.63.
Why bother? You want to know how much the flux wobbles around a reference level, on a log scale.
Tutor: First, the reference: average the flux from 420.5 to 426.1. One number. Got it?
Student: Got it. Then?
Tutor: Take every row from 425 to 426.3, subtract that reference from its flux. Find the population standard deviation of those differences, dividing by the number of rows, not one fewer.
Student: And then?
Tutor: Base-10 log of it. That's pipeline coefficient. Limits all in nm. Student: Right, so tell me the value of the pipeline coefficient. -0.10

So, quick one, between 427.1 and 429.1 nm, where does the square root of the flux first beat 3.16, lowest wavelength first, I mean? 428.000 nm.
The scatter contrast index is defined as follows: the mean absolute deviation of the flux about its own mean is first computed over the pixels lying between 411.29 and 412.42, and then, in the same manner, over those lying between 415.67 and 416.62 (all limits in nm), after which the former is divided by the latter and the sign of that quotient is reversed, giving -1.15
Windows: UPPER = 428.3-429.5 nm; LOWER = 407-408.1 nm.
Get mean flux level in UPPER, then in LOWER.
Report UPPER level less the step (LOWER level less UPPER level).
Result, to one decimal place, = 10.5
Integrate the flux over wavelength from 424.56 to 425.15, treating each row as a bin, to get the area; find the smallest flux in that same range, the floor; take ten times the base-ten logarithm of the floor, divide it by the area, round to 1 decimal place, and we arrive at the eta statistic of 1.7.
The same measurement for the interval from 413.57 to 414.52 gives 1.1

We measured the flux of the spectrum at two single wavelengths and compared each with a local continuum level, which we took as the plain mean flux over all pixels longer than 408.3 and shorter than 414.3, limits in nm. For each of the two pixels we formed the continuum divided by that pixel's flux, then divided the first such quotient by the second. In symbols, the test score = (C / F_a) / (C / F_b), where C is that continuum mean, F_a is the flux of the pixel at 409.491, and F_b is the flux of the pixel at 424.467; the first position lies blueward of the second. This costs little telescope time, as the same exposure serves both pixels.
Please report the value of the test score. 1.09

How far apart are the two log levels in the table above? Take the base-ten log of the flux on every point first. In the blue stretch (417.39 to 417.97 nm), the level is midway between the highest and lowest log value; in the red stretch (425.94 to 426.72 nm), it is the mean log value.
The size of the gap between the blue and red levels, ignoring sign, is 0.09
